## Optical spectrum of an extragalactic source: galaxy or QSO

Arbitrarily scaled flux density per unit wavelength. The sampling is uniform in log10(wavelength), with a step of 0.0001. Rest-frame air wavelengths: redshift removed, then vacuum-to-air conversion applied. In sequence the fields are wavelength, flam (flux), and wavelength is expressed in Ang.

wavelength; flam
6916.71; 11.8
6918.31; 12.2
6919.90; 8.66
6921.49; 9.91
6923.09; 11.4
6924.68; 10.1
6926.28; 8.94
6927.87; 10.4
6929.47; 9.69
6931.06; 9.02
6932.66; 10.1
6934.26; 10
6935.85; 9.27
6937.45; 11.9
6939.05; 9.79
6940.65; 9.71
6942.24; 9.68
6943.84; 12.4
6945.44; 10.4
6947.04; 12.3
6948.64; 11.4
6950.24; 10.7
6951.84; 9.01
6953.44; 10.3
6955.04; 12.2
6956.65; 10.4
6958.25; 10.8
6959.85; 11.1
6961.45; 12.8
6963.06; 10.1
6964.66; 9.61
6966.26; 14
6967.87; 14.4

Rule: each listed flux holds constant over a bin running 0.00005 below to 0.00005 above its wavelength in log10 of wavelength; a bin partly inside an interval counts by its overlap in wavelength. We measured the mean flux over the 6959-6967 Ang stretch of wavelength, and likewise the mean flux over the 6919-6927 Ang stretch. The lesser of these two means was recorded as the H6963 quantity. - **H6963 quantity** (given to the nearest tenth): 9.8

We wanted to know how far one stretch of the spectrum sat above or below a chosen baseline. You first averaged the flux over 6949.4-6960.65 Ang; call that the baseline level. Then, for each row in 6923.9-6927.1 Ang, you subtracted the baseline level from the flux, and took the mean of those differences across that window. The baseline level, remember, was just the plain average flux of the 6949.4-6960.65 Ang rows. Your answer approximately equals -1.1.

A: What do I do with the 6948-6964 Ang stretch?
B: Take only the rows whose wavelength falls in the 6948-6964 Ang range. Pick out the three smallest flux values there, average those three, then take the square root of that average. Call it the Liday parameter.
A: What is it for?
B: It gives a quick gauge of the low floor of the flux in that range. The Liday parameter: 3.13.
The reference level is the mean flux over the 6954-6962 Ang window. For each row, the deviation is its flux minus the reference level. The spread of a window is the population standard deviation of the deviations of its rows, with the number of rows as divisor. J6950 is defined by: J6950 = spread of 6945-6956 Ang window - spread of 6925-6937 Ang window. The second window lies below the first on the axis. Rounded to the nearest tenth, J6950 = 0.6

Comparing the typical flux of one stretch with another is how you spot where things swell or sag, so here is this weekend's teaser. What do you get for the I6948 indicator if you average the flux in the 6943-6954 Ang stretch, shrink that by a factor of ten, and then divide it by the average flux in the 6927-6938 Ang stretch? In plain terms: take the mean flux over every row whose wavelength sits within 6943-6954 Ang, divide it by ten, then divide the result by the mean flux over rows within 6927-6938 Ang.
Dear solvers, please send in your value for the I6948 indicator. 0.109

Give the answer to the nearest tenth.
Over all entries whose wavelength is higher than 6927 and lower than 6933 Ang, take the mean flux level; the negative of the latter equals -9.8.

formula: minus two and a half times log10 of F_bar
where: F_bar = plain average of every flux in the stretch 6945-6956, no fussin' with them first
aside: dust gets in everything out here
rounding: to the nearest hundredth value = -2.59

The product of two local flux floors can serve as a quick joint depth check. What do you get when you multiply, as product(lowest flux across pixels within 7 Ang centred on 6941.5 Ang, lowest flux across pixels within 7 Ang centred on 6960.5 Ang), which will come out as 98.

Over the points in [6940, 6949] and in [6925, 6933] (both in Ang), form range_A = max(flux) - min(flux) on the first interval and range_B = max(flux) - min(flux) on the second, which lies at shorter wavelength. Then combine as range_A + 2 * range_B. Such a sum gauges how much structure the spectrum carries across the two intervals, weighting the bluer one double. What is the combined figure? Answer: 6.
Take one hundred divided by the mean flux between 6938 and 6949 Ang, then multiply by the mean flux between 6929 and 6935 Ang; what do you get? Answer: 90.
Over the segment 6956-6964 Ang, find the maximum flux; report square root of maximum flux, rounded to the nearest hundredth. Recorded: 3.58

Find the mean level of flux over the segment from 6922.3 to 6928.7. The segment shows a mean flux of 10.2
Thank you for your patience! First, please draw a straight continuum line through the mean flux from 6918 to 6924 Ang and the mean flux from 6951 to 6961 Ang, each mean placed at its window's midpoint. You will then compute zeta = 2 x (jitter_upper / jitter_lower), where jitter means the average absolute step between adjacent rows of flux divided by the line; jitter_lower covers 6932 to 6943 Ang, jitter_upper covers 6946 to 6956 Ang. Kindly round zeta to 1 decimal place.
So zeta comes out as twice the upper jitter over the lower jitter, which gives 2.7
